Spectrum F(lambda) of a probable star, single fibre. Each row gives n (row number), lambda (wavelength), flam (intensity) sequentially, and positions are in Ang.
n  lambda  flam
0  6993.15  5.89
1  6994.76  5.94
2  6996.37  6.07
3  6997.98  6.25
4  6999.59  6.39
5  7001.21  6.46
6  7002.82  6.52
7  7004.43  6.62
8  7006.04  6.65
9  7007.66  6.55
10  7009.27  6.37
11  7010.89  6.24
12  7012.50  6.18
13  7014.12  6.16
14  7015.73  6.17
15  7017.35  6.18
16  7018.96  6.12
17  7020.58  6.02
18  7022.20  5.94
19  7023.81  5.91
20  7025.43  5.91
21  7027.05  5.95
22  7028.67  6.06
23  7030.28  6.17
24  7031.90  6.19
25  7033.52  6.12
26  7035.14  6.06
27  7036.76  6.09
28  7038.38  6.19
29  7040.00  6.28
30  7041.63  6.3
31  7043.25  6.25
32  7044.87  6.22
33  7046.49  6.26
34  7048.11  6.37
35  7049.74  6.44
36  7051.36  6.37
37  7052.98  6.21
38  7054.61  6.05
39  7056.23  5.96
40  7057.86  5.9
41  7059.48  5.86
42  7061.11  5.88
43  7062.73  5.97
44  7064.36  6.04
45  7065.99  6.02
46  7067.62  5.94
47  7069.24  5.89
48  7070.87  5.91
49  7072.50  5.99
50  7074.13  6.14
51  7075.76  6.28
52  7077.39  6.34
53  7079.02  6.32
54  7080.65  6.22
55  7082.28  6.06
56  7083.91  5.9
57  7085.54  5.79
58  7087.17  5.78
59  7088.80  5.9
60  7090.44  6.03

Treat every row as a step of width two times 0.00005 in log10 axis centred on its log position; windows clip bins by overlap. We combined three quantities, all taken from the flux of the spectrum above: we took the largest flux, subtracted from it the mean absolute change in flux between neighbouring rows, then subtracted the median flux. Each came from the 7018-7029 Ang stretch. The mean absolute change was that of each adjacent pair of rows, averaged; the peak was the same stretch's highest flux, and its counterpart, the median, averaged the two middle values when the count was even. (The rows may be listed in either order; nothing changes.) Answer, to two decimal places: 0.11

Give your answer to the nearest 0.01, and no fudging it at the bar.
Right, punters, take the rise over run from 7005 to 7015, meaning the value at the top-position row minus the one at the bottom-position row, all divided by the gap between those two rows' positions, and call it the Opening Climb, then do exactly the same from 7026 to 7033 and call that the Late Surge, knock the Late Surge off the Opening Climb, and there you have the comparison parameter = -0.11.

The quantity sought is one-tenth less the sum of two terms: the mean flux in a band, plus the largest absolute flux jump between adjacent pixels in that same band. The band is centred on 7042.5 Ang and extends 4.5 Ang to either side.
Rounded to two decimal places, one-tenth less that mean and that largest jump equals -6.24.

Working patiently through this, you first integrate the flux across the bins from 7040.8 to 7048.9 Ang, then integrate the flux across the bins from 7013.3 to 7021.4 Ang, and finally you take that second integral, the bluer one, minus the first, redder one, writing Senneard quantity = -1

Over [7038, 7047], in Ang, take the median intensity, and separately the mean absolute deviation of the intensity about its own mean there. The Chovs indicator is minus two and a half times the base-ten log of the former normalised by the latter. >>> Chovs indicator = -5.8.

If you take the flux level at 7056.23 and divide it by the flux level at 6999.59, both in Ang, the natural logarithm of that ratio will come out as -0.07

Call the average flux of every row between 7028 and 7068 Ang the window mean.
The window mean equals 6.13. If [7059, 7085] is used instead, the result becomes 6.05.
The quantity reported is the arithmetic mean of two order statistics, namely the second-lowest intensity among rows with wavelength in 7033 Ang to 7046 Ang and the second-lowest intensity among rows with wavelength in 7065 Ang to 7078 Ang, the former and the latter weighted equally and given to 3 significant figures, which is 6.00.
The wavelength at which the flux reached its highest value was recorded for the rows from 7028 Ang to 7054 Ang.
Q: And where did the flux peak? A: 7049.74 Ang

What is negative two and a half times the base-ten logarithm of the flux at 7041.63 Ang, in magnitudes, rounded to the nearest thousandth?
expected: -1.998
